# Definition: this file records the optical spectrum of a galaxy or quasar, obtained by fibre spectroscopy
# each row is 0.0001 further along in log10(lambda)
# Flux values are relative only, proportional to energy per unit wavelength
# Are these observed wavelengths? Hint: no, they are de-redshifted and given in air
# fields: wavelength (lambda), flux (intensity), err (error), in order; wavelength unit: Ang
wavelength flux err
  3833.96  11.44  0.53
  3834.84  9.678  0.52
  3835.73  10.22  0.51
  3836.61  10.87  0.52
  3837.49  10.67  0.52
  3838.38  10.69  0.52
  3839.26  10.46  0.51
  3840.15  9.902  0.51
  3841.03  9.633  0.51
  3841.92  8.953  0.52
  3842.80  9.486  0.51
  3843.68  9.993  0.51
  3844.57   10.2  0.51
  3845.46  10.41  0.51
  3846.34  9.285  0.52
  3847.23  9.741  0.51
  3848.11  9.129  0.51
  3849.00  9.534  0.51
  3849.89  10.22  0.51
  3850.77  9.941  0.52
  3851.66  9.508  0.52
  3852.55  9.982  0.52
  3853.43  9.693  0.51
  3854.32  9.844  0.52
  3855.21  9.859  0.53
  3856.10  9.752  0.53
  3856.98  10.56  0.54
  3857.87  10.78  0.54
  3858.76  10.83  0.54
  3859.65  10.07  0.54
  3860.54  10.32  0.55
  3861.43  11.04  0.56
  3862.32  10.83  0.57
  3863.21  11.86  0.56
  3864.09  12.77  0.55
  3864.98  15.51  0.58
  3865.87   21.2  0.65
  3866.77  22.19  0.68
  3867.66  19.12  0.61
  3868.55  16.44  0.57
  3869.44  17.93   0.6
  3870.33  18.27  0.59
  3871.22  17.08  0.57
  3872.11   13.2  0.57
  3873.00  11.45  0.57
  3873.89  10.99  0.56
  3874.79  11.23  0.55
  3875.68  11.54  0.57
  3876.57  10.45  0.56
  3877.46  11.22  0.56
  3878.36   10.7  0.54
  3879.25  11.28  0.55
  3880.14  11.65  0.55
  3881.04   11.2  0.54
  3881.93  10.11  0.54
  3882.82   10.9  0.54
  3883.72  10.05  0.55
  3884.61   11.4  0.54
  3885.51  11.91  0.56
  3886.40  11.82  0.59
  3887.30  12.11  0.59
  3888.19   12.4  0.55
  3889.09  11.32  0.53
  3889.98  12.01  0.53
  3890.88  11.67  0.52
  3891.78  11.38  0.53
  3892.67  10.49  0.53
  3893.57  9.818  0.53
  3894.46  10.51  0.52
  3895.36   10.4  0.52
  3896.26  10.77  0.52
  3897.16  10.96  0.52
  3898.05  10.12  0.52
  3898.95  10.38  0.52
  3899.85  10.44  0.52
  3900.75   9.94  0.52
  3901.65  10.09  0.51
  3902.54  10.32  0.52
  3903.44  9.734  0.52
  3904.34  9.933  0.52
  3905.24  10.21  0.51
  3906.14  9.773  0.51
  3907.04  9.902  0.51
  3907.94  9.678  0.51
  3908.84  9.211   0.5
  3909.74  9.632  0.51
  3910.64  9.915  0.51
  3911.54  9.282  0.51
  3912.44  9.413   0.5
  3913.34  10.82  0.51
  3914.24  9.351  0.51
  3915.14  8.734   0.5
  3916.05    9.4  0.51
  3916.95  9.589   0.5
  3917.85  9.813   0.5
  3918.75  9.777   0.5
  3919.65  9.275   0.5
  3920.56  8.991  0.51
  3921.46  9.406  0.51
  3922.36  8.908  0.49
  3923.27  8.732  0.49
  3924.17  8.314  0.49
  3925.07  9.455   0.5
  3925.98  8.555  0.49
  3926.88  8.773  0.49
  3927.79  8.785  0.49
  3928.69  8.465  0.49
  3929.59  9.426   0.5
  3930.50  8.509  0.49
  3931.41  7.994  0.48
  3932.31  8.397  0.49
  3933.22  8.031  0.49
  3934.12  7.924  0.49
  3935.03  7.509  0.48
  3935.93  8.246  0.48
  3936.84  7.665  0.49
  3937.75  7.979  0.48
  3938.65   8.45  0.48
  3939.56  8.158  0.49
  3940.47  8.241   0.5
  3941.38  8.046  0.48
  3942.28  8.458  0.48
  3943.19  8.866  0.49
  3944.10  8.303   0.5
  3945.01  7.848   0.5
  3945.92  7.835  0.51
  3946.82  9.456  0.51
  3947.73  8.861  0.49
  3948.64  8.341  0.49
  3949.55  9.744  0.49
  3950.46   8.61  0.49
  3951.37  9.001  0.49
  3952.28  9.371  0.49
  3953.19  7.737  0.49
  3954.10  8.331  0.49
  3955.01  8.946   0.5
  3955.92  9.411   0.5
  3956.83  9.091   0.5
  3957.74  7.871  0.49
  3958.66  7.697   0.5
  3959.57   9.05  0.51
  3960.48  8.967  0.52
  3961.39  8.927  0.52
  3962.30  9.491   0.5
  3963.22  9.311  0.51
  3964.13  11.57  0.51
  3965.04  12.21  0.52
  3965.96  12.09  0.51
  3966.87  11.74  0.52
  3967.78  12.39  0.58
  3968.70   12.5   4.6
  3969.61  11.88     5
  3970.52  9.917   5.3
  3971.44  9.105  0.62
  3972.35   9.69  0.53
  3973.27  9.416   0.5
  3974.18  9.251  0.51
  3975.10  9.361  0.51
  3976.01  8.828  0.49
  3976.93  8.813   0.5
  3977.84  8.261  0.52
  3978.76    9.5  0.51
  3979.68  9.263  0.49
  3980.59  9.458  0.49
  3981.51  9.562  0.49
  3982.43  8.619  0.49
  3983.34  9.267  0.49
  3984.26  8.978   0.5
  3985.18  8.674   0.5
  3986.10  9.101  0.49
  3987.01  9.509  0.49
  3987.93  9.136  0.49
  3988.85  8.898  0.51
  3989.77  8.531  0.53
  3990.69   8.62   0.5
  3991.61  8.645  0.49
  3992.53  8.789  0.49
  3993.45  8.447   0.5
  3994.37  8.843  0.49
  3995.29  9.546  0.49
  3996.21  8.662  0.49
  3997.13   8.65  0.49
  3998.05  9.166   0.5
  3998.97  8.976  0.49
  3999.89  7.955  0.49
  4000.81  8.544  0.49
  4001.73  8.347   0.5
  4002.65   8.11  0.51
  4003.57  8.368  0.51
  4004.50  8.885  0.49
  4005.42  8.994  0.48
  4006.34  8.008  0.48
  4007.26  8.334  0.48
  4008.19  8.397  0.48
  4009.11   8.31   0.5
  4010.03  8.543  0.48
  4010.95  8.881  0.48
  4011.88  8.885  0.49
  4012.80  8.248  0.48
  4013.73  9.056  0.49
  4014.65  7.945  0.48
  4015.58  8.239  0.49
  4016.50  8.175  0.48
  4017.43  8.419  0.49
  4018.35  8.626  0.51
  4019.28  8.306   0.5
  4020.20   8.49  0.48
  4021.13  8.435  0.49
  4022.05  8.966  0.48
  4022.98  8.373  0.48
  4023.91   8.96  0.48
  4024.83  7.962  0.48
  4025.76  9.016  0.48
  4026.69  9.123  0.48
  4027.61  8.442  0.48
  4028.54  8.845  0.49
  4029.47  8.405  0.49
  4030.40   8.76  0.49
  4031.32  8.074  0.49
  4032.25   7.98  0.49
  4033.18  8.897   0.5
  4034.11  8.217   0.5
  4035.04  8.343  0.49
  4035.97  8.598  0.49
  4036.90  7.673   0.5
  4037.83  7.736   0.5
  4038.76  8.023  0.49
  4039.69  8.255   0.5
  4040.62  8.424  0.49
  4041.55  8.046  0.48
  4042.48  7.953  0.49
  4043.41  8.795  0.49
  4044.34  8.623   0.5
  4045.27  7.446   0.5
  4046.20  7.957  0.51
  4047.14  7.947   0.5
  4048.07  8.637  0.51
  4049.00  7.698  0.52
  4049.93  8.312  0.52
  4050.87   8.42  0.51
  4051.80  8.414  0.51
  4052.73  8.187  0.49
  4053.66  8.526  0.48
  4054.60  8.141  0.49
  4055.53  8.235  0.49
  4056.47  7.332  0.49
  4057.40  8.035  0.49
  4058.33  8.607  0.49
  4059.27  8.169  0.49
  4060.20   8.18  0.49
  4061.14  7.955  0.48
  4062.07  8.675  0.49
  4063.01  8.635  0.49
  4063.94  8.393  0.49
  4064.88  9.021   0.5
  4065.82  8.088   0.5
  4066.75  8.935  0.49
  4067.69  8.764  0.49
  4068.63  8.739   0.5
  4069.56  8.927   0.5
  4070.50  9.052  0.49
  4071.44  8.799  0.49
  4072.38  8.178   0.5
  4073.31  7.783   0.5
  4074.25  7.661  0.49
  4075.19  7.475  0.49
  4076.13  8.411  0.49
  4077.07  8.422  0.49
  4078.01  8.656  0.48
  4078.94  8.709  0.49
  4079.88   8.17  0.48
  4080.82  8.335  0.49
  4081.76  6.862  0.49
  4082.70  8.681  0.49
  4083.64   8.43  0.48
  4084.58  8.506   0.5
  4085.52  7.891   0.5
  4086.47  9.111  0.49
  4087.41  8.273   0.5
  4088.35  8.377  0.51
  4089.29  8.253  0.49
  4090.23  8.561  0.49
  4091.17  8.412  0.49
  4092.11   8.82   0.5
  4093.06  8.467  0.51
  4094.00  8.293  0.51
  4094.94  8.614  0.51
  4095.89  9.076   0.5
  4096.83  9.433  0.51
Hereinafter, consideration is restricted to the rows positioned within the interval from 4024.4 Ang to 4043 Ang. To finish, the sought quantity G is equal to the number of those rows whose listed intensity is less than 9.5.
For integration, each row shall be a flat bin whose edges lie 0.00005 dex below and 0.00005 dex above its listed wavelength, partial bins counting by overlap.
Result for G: 20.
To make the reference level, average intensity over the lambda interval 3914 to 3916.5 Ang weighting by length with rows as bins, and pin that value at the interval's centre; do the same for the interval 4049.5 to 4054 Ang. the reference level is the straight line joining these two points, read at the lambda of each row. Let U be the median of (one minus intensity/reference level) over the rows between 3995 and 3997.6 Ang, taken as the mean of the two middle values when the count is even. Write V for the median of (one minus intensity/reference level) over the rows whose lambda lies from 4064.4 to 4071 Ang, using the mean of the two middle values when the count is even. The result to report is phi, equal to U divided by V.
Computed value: 0.0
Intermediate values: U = 0.002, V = -0.078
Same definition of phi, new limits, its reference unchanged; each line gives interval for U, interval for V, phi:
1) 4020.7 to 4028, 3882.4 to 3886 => 0.1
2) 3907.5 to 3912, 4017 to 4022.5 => -5.6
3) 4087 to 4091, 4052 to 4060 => -0.9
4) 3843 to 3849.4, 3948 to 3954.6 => -0.7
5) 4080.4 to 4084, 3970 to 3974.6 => 0.3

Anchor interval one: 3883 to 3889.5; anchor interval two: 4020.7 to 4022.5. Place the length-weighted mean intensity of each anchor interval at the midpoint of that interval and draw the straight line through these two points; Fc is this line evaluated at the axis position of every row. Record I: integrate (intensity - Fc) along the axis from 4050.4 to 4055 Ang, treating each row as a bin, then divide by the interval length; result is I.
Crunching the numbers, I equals 0.3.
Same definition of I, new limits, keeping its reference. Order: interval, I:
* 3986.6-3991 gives -0.5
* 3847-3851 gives -2.6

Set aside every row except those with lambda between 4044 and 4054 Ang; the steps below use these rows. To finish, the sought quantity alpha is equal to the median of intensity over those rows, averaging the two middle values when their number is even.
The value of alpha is 8.3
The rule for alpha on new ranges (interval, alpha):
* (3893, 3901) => 10.4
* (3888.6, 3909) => 10.3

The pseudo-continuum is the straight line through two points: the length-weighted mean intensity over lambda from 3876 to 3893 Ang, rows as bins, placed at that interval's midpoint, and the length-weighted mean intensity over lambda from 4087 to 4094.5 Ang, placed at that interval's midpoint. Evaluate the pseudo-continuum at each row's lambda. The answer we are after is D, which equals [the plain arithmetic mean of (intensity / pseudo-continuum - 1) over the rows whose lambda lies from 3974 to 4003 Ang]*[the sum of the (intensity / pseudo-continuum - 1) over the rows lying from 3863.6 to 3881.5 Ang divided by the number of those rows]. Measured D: -0.024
